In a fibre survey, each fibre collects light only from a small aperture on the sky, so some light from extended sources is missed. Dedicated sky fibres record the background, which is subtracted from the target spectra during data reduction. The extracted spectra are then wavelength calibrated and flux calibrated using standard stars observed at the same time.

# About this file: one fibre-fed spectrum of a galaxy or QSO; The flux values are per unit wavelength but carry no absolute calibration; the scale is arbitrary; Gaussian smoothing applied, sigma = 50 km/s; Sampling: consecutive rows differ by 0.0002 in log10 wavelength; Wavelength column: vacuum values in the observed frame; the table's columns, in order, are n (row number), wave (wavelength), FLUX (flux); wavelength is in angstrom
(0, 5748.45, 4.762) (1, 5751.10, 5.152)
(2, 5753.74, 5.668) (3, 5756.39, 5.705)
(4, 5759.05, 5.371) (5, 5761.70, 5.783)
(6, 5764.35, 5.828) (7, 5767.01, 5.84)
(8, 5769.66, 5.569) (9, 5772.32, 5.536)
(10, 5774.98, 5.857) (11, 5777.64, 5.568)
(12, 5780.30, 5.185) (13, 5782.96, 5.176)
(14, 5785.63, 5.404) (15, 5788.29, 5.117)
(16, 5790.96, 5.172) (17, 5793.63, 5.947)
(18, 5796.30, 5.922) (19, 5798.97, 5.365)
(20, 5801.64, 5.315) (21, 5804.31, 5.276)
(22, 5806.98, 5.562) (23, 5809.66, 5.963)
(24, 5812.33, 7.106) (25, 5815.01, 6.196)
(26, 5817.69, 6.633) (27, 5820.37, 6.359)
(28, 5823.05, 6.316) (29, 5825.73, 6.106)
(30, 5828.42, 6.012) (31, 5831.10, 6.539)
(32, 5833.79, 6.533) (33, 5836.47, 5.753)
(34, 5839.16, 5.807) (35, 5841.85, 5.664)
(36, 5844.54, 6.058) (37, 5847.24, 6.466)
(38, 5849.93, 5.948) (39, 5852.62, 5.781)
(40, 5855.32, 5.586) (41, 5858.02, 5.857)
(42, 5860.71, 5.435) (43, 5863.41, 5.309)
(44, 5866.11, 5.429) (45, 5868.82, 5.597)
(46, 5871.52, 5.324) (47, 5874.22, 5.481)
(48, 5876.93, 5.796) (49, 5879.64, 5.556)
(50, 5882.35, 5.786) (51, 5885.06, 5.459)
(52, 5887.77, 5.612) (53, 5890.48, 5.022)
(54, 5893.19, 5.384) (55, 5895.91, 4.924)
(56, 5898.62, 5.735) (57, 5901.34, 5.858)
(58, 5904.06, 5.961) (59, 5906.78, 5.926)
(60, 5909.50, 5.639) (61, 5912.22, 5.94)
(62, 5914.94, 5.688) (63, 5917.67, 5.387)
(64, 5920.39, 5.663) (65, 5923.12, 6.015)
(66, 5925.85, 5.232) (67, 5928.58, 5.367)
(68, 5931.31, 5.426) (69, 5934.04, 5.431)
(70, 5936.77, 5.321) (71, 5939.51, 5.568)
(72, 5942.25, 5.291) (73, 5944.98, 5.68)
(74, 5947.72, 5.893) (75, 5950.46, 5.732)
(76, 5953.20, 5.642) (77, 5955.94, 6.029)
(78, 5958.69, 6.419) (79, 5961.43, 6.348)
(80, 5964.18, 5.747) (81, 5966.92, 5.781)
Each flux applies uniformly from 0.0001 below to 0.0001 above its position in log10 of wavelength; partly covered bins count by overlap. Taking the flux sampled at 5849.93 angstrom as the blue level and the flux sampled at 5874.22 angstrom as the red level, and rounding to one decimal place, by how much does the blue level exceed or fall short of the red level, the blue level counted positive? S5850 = 0.5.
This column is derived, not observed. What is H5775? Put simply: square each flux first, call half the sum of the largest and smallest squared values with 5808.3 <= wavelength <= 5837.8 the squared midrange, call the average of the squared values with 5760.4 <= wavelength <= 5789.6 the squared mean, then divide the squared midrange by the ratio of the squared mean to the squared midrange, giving 57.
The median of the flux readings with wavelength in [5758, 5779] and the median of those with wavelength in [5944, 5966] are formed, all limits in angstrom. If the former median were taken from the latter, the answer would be 0.14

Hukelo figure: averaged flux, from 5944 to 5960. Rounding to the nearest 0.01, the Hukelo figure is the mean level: 5.90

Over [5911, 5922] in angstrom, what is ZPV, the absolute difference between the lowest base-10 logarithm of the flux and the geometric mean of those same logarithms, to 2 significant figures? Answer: 0.022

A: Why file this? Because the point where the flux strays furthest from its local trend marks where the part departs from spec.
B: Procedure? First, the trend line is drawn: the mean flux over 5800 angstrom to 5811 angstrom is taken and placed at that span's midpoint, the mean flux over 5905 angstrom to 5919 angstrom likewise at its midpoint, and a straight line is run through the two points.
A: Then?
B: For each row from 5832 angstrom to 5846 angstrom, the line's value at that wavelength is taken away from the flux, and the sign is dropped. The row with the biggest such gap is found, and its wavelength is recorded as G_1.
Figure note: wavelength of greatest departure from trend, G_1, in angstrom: 5833.79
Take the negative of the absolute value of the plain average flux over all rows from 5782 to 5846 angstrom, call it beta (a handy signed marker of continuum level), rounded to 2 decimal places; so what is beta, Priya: -5.89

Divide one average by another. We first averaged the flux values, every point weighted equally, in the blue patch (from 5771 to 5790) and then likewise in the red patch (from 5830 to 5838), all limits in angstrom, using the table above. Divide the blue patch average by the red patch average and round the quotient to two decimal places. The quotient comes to 0.86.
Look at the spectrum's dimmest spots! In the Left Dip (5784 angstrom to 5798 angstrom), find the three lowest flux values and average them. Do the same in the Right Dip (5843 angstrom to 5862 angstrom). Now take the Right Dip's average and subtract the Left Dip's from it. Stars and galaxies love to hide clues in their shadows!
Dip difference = 0.37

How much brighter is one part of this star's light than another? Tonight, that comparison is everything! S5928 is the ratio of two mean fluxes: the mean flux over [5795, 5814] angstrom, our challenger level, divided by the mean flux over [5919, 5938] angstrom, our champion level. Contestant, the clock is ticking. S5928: 1.05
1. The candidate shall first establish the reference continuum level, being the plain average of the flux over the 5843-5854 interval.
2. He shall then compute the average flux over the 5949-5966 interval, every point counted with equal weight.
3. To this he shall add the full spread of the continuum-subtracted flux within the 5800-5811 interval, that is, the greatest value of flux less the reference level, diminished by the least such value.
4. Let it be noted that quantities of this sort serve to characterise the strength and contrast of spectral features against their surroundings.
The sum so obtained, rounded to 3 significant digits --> 6.67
